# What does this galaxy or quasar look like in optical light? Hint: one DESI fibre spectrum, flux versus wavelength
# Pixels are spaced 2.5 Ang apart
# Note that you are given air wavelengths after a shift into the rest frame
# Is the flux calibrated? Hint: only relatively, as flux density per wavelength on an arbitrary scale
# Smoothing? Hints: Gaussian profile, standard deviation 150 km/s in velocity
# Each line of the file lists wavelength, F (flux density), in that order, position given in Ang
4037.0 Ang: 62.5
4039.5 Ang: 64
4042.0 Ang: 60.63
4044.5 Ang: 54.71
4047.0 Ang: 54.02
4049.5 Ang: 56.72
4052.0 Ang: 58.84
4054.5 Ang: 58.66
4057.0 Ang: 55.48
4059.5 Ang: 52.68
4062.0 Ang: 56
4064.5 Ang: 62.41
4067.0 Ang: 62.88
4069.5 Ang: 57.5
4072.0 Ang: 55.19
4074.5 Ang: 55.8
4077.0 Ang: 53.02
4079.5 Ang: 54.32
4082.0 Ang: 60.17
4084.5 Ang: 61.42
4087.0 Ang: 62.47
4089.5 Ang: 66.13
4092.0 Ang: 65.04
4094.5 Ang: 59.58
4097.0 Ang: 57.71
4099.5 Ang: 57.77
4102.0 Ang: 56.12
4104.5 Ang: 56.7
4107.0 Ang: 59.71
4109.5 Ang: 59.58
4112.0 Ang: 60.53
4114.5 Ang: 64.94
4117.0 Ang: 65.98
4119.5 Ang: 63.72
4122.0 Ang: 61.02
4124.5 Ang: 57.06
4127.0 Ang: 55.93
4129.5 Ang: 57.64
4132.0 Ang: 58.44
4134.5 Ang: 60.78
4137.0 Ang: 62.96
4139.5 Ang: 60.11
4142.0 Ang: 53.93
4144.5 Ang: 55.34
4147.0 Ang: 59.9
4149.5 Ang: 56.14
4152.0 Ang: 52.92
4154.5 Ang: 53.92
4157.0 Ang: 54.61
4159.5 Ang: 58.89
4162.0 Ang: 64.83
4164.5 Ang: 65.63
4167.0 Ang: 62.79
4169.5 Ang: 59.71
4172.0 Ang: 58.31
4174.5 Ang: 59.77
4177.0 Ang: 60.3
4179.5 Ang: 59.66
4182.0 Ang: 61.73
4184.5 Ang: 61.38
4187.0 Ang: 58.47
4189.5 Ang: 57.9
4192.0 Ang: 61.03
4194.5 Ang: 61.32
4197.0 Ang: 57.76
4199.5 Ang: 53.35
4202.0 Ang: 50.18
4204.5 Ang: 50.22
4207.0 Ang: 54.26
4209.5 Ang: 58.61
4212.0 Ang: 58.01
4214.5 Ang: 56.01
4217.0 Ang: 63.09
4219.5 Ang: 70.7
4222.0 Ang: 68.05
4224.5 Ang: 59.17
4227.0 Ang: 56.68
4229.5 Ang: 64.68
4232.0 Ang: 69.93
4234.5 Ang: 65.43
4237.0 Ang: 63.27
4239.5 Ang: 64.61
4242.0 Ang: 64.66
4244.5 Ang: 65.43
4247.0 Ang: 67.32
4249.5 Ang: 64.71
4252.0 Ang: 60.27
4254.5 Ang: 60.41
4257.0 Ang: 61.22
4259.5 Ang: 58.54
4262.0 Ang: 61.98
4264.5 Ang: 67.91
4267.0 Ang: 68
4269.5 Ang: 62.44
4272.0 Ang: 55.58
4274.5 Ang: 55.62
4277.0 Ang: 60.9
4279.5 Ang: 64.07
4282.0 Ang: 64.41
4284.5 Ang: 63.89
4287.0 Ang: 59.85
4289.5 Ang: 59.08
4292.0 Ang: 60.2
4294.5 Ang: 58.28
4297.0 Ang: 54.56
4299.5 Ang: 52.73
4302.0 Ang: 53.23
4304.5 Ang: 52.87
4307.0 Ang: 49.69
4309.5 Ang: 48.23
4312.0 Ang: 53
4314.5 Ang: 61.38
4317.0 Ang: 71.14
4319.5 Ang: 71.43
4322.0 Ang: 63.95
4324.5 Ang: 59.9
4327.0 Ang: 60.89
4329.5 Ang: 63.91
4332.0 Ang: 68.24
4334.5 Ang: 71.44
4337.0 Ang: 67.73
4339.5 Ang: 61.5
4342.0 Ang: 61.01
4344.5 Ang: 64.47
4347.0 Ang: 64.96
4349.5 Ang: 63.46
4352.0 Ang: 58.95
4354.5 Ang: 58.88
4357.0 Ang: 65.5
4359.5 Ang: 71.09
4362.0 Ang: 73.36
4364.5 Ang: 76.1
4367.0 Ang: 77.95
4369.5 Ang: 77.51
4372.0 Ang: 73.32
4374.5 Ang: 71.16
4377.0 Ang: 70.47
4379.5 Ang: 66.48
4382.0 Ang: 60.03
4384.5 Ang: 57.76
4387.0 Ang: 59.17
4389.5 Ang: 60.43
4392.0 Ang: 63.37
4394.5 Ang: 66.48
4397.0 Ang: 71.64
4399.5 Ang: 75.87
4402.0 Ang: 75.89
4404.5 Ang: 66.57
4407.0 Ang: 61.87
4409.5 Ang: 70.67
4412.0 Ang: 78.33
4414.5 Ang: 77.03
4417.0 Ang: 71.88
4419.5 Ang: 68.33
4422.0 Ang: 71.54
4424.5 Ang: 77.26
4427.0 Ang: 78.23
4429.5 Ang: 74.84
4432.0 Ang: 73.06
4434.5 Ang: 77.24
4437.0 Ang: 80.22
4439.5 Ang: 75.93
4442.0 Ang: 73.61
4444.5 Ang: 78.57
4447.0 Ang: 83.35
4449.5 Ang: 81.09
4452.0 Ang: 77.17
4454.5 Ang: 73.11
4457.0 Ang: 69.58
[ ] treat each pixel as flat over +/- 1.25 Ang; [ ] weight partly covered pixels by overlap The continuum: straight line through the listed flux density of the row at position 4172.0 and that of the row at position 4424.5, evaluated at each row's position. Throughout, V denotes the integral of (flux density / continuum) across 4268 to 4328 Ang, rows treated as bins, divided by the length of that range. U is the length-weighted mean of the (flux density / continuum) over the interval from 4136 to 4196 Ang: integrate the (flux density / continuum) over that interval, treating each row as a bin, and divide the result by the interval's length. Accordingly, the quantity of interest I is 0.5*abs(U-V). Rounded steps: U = 1.02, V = 0.87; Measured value 0.076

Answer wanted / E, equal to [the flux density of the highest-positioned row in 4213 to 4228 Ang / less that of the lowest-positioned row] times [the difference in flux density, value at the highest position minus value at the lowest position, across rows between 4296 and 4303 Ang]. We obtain -1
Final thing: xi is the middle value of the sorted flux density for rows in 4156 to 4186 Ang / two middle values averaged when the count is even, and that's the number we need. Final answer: 60.0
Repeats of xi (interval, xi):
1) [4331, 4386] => 67.1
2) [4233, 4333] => 61.3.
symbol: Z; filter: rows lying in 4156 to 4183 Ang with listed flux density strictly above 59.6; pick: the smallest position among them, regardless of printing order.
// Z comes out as 4162.0 Ang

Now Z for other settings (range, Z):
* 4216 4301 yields 4217.0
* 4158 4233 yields 4162.0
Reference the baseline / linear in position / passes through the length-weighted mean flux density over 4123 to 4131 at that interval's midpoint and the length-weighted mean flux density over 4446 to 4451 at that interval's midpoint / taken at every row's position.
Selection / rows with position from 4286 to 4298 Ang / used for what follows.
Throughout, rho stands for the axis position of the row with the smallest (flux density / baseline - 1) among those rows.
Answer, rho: 4297.0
